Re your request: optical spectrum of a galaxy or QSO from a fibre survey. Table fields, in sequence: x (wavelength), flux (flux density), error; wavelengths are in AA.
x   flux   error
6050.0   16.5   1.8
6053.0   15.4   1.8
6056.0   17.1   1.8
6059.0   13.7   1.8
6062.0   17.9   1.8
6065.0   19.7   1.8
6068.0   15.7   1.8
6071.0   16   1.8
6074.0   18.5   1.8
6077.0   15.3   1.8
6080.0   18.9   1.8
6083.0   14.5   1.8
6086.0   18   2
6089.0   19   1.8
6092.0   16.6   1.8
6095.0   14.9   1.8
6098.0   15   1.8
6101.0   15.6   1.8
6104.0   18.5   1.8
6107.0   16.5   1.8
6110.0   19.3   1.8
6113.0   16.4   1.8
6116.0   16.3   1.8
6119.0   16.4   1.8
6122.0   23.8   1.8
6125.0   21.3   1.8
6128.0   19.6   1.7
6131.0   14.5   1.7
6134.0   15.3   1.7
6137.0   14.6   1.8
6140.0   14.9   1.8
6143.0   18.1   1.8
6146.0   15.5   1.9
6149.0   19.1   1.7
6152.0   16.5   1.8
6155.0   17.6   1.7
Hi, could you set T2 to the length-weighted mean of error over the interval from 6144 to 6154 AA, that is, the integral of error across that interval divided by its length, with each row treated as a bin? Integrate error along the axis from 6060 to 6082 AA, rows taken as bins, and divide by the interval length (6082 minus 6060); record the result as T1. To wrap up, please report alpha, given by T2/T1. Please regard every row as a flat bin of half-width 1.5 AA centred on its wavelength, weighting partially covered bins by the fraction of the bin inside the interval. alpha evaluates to 1.00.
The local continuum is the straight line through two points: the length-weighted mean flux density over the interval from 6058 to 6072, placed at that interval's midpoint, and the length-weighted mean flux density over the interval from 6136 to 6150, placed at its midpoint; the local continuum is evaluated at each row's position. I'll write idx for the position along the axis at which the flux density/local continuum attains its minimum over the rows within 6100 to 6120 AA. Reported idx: 6101.0 AA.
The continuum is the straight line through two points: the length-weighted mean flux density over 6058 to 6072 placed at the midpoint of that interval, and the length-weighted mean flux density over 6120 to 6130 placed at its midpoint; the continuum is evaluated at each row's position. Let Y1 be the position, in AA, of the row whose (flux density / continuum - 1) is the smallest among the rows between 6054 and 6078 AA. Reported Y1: 6059.0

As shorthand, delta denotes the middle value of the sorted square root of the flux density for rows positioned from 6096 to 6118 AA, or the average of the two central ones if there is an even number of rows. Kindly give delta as 4.05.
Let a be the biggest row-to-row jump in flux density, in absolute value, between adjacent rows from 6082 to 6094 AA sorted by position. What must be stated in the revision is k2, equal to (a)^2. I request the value 12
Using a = 3.5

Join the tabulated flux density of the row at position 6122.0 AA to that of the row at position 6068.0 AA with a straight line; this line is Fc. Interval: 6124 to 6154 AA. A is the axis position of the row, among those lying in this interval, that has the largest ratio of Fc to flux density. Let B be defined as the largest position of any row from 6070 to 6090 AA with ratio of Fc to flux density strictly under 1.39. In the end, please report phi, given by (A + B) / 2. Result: 6113.0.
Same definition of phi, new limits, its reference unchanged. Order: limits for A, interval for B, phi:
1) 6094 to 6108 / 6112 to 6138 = 6113.0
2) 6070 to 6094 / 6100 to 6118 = 6098.0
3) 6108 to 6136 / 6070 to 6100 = 6114.5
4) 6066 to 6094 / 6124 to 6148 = 6105.5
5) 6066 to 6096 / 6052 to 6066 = 6080.0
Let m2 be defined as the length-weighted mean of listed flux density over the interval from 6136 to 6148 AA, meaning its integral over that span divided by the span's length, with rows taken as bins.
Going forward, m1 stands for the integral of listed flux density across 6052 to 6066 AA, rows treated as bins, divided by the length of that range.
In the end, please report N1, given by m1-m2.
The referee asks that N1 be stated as 0.7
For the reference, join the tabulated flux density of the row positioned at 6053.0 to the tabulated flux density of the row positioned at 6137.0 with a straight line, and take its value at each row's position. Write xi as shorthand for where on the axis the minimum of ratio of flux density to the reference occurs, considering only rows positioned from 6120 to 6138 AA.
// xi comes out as 6131.0 AA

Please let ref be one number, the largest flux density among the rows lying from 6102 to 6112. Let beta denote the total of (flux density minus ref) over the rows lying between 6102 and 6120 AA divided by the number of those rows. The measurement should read -2.07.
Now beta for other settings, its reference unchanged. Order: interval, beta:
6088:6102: -3.08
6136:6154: -2.85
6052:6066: -2.54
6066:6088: -2.60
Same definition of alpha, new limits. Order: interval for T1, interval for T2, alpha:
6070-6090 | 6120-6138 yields 0.96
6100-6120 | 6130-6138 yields 0.96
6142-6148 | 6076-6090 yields 1.00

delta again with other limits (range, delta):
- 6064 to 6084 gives 4.00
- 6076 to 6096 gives 4.07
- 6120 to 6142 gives 3.91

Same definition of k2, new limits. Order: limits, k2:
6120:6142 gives 26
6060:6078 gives 16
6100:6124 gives 55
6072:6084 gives 19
